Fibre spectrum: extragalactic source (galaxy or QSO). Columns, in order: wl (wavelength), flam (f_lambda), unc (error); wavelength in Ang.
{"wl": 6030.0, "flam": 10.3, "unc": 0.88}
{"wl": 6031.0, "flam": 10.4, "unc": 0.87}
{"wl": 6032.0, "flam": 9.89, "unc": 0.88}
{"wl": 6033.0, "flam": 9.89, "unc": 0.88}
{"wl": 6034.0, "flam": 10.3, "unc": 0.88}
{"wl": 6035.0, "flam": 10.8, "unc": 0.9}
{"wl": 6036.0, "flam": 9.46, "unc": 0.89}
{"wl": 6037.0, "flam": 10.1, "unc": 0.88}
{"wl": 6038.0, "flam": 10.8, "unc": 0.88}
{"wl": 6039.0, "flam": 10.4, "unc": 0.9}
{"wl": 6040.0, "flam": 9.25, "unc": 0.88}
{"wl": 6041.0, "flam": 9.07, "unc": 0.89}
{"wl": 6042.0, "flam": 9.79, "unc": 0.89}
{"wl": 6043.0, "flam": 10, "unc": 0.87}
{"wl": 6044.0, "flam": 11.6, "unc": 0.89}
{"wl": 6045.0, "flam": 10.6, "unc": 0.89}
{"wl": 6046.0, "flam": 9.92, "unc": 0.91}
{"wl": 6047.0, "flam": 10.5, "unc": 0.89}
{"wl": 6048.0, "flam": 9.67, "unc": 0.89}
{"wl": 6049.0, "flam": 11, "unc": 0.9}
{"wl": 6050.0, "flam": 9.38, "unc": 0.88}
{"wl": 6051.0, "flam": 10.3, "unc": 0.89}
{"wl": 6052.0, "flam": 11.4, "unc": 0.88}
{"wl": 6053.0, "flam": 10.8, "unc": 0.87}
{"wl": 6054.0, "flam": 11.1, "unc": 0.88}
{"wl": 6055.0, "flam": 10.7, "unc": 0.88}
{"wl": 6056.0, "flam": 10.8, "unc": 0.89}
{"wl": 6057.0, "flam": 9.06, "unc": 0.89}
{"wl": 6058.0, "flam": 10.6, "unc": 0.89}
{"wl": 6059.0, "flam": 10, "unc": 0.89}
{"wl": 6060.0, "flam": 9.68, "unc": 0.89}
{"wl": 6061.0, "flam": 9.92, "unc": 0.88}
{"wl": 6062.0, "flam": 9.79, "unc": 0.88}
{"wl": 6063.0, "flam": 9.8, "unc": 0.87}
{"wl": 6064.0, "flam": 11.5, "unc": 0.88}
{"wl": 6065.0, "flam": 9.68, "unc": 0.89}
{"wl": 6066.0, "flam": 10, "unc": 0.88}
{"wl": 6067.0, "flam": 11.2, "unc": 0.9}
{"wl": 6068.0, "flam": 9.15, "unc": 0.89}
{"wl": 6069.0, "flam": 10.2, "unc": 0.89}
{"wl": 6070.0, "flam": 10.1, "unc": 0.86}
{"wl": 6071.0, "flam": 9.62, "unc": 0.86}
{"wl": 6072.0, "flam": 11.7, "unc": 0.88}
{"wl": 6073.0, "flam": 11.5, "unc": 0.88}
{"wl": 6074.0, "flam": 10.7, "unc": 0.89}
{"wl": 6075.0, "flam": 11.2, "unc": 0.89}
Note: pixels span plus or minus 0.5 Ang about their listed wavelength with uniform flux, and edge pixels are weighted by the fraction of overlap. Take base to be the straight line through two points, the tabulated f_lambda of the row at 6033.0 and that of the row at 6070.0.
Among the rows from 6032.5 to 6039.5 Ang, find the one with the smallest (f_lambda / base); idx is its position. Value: 6036.0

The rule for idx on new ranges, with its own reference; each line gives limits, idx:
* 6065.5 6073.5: 6068.0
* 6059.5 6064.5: 6060.0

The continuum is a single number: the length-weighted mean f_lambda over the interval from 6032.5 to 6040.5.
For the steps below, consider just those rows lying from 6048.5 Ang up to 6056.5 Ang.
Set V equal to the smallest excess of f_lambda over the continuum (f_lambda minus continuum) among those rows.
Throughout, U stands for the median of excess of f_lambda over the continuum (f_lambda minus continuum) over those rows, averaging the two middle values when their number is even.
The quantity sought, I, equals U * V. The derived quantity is -0.50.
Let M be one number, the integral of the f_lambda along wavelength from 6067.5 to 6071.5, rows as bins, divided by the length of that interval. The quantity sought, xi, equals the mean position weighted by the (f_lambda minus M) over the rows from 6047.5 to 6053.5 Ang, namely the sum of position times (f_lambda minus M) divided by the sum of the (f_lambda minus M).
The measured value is 6051.5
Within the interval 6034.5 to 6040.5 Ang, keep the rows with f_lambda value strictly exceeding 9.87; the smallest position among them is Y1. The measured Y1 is 6035.0 Ang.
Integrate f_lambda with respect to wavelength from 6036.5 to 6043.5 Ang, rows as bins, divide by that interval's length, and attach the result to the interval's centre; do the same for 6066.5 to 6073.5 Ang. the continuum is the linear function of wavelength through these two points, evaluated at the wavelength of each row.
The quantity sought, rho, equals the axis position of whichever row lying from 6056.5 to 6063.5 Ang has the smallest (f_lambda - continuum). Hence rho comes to 6057.0 Ang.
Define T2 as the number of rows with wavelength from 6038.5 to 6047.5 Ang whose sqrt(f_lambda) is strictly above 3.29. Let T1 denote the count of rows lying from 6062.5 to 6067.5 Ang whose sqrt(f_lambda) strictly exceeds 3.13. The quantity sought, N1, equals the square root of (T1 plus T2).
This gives 2.24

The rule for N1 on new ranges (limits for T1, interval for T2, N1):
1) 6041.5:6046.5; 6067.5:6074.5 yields 2.45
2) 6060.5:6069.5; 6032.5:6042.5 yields 2.45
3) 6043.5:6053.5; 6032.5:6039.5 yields 2.83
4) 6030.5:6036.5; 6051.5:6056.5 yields 2.65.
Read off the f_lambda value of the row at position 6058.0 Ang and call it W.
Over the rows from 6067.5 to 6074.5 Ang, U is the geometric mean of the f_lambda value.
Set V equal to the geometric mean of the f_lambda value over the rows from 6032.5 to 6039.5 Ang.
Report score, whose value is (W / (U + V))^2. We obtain 0.264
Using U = 10.4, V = 10.2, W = 10.6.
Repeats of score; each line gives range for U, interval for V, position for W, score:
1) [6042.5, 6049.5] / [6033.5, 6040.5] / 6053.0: 0.275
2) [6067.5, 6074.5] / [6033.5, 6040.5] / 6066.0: 0.237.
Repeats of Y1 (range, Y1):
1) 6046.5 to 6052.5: 6047.0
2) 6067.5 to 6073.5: 6069.0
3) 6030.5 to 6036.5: 6031.0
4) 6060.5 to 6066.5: 6061.0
